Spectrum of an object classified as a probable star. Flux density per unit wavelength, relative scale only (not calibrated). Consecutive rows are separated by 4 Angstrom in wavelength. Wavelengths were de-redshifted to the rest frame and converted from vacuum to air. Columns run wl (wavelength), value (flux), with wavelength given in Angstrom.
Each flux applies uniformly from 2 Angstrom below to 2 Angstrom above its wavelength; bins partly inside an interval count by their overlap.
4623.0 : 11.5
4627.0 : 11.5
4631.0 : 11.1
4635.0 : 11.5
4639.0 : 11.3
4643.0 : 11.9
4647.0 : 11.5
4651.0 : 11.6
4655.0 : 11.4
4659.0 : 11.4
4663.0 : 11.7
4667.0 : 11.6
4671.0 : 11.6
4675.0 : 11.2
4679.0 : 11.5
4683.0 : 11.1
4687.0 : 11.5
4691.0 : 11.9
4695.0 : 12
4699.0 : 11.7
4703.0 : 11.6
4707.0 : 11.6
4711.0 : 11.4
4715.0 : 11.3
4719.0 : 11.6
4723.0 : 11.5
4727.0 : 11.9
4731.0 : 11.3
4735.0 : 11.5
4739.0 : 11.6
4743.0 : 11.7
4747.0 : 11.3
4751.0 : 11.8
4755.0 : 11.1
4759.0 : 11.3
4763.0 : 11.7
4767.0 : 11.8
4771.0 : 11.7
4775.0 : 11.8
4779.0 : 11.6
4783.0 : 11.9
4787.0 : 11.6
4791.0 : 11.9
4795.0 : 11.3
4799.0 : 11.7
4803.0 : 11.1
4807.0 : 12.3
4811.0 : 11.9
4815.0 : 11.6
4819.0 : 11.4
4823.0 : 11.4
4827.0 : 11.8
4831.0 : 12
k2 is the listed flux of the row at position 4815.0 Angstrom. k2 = 11.6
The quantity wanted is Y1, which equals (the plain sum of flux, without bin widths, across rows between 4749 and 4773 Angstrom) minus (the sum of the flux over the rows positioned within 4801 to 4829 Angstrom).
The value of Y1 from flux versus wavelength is -12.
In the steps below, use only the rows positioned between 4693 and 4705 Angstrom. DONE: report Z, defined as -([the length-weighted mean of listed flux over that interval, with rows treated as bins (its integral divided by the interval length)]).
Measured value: -11.8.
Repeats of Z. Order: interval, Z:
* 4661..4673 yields -11.6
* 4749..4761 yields -11.4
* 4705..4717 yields -11.4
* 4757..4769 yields -11.6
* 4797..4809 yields -11.7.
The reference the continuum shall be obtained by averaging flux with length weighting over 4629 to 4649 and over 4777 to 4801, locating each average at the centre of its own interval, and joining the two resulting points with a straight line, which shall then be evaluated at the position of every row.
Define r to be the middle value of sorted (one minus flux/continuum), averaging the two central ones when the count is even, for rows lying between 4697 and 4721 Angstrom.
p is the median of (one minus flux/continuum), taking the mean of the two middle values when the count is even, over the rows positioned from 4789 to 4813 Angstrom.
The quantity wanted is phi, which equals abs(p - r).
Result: 0.006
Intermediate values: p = -0.010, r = -0.003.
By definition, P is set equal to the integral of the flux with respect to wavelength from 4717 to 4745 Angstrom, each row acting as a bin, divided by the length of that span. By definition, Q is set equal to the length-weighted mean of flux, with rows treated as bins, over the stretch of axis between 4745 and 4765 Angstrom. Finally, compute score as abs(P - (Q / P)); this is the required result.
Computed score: 10.60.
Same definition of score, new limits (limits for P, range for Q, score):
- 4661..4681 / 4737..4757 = 10.52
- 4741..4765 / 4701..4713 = 10.48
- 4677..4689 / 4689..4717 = 10.34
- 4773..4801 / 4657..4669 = 10.70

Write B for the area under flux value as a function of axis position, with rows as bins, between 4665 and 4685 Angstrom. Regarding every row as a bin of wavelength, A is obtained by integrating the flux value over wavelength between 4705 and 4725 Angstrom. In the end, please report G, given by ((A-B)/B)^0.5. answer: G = 0.08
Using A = 230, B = 228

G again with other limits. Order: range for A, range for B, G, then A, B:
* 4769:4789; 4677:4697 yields 0.10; 234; 232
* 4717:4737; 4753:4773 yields 0.06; 231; 230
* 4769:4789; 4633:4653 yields 0.12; 234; 231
